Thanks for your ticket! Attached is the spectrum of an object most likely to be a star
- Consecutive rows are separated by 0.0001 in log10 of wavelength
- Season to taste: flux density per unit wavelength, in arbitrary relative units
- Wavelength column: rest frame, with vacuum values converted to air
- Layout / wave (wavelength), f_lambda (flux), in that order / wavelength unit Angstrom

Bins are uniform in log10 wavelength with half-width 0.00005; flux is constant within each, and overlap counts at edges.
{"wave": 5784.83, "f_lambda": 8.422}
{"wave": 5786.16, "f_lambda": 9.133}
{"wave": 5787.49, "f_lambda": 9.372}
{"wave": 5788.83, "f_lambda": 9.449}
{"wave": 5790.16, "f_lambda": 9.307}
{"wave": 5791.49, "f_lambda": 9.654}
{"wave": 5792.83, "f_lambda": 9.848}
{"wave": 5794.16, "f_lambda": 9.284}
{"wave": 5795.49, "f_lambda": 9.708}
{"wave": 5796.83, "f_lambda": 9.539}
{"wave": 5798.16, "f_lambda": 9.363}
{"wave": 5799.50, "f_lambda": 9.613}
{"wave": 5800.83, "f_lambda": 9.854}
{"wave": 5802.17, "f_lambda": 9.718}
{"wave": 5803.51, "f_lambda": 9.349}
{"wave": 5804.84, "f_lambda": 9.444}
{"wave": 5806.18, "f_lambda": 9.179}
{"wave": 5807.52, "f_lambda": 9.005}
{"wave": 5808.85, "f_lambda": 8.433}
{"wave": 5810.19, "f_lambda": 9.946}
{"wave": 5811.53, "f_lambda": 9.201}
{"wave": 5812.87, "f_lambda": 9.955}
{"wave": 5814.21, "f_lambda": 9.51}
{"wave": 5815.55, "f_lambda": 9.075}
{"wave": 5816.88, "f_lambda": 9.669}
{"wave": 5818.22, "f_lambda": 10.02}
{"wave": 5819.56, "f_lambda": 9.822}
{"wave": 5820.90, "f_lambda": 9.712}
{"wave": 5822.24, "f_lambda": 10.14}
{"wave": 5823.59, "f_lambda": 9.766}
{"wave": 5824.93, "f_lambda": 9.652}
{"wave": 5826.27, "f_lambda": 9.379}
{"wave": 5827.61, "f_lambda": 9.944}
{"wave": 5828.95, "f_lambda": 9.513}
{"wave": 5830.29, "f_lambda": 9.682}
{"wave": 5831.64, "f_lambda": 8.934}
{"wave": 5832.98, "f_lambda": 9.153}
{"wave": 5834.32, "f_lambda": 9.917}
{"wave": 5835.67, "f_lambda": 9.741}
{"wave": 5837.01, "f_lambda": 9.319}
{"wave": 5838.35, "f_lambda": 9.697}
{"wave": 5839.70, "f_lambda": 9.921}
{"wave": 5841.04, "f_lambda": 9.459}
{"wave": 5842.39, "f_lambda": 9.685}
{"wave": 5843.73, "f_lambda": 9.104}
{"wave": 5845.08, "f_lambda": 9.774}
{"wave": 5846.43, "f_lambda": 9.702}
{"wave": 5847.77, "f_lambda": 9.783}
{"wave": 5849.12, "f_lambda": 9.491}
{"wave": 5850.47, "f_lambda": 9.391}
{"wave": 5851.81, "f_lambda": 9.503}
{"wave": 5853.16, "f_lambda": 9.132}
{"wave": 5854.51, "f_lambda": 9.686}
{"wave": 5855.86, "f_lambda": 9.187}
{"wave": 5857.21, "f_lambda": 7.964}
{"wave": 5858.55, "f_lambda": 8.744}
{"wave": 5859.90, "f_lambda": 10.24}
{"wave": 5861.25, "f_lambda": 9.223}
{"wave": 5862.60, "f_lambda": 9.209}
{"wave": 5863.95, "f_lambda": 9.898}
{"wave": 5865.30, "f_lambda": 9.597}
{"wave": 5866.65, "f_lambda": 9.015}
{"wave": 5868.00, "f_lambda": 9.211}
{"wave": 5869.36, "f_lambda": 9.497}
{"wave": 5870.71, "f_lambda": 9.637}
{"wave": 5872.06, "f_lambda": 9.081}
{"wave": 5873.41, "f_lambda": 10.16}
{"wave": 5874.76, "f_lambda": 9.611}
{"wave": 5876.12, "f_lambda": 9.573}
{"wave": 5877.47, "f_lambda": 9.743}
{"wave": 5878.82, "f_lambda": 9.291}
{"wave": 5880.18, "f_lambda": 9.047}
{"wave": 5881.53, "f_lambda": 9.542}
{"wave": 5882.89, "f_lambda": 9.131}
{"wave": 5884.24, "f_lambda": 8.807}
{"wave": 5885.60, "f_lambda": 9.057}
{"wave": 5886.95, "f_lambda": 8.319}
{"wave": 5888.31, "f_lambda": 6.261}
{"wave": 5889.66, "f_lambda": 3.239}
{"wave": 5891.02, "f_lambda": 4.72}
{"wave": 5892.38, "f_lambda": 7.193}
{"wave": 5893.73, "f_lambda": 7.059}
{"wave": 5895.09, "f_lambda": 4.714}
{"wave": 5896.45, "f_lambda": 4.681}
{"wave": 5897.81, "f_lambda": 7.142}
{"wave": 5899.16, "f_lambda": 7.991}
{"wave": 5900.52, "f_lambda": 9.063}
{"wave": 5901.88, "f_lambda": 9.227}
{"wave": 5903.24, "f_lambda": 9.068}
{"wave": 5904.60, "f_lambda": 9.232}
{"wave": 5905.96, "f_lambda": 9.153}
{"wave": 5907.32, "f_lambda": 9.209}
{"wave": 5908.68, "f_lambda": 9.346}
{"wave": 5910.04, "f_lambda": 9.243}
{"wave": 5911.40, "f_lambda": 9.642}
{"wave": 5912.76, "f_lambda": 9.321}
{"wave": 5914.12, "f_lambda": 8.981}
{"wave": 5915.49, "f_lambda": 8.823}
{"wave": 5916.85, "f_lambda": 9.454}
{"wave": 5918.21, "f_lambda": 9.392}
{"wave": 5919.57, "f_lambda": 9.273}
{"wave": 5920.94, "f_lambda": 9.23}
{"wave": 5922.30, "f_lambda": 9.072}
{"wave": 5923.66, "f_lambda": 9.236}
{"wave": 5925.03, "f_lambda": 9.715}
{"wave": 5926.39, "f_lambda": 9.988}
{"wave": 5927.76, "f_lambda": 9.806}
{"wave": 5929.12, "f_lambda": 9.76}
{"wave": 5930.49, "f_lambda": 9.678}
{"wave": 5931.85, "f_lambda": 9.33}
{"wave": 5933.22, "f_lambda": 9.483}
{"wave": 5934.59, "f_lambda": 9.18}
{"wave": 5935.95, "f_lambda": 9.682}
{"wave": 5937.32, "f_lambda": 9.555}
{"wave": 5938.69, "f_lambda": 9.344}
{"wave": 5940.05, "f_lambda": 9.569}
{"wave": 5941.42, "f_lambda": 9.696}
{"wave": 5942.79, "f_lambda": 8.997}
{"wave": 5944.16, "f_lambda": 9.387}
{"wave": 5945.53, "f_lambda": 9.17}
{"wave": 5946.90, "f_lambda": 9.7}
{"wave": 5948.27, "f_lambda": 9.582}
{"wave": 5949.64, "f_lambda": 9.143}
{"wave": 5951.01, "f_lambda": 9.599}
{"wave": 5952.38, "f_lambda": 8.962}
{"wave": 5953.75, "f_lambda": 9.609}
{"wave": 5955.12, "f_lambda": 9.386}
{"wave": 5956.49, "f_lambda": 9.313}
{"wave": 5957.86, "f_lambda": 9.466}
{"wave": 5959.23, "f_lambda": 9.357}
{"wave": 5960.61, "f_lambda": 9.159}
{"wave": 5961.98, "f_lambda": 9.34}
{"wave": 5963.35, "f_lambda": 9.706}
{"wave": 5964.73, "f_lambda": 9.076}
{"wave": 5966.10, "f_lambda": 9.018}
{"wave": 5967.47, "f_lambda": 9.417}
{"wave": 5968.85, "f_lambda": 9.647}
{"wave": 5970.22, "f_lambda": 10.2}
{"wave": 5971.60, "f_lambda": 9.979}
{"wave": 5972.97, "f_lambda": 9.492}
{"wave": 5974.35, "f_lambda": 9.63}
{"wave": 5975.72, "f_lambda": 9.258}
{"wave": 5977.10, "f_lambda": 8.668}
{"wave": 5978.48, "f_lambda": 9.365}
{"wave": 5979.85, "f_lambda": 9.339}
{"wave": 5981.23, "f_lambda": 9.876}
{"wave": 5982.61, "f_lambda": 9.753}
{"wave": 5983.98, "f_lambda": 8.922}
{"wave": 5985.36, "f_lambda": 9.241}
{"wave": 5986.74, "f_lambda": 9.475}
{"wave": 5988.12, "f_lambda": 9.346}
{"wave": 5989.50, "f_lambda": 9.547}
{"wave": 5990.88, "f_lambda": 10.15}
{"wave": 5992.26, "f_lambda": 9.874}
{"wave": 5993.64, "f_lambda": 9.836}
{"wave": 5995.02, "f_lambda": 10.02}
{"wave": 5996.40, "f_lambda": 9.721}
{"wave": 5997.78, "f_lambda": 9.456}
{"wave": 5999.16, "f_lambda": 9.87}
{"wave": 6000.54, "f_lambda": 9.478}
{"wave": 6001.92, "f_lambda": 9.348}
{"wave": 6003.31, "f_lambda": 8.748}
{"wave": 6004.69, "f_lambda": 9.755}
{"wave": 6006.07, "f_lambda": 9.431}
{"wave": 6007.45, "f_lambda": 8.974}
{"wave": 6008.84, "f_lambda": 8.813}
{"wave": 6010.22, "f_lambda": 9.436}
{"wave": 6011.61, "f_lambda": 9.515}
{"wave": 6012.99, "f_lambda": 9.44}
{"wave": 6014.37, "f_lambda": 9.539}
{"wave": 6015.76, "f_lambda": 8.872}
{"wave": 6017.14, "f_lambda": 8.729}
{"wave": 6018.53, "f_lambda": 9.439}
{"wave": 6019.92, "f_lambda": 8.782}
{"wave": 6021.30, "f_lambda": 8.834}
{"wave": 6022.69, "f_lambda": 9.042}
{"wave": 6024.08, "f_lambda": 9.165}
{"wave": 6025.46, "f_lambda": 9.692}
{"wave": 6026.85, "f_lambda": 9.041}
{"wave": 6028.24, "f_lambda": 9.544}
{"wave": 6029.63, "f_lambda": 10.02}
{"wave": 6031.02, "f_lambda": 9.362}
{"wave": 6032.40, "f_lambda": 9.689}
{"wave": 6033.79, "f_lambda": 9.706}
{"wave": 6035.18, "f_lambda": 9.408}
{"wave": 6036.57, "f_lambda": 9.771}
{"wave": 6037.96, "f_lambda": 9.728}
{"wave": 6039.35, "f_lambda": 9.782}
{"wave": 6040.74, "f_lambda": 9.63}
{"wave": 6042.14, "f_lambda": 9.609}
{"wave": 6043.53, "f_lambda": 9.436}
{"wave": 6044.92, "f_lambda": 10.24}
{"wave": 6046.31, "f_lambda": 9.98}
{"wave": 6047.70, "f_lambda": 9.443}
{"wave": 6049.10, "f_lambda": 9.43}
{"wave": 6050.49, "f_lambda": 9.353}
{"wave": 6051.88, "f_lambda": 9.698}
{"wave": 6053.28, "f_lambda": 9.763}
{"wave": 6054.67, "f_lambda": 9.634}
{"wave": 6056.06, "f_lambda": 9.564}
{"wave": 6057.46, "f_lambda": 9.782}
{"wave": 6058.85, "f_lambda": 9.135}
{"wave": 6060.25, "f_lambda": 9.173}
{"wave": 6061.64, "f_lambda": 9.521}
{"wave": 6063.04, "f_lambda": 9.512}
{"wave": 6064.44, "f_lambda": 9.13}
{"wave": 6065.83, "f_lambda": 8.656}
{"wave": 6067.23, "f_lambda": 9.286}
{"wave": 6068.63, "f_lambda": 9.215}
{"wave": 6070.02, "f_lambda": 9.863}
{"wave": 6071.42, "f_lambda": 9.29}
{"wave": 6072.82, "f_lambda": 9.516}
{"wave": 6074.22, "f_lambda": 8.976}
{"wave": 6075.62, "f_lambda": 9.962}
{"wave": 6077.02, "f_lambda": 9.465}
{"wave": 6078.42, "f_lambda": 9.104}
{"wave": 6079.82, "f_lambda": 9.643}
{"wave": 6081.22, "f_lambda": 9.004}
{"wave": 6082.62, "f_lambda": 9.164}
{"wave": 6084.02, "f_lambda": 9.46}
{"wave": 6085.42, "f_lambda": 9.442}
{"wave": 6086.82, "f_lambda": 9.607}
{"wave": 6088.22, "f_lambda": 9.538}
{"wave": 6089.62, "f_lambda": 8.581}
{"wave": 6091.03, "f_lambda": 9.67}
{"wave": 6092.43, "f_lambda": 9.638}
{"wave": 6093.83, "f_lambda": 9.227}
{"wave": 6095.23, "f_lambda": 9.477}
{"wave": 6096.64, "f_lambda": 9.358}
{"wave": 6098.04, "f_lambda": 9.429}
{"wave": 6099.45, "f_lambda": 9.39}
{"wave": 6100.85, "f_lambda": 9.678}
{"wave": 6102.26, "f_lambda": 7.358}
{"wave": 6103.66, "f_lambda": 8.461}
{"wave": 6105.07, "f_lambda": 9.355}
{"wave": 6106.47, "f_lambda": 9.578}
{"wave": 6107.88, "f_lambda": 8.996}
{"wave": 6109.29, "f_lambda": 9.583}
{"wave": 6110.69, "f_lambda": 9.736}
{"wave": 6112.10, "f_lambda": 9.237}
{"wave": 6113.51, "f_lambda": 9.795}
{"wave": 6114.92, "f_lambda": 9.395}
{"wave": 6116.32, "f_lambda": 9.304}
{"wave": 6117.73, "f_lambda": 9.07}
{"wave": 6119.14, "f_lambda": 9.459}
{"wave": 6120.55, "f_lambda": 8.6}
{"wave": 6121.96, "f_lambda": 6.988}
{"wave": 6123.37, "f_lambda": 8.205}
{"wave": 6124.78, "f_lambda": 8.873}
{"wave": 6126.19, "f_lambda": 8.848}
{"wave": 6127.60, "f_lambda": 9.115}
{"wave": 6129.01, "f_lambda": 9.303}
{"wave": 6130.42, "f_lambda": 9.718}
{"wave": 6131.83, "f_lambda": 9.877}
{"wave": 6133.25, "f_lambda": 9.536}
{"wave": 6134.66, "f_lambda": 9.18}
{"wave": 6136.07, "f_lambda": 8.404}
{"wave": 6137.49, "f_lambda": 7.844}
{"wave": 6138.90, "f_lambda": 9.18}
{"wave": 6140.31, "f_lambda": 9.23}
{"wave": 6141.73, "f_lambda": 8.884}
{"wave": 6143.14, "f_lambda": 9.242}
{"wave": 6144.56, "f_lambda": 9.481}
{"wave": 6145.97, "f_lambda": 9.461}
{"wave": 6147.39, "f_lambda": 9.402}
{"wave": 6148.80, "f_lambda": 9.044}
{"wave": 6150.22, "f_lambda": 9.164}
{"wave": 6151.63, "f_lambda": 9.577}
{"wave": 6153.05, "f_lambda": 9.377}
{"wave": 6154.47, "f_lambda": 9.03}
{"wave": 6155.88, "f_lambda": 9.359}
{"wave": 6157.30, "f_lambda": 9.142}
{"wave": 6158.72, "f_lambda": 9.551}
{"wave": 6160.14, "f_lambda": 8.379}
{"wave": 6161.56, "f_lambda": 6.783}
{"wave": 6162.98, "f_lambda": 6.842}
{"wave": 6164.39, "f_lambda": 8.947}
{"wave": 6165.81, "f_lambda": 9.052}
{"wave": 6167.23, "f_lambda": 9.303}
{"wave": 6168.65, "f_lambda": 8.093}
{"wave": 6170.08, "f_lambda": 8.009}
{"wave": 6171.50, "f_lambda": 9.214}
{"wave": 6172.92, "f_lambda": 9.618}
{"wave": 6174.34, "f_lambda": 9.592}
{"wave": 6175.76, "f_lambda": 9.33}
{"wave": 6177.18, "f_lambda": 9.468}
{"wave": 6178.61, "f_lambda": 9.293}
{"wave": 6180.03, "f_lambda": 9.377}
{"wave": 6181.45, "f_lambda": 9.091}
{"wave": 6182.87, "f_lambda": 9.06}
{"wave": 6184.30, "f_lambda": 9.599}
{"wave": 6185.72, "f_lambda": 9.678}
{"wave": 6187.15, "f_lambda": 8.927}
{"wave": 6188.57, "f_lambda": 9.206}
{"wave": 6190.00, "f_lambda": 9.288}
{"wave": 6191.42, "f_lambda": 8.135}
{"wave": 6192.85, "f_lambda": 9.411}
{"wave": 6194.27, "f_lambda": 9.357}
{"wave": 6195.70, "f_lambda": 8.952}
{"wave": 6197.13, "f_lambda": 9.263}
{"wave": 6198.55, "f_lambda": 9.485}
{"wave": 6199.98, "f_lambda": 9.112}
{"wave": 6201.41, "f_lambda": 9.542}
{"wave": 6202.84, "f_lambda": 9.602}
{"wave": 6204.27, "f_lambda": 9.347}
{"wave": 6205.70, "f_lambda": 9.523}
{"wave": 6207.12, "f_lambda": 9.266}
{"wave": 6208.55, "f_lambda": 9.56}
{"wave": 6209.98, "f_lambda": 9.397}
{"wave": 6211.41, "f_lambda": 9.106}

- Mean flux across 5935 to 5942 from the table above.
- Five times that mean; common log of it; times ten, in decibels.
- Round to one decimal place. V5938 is 16.8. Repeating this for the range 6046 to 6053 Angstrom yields 16.8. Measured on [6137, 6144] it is 16.5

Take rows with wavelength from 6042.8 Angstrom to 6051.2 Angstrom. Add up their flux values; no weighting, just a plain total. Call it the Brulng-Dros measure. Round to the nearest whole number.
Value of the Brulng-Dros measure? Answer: 58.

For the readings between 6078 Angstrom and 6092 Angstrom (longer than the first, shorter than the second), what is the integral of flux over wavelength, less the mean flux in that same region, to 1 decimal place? 121.3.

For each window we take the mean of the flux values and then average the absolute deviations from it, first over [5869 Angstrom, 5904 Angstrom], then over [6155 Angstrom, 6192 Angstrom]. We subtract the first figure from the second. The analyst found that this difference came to -1.0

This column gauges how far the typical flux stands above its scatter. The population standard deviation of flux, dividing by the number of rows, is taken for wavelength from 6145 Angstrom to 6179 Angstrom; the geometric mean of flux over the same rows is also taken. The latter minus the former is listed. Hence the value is 8.1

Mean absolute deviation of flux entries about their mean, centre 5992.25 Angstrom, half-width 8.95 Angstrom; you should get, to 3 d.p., 0.278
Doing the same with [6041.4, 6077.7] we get 0.256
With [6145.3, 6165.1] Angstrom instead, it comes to 0.654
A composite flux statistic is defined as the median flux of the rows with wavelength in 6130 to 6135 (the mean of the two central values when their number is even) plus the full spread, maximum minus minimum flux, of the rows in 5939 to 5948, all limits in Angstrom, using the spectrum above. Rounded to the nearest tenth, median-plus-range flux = 10.3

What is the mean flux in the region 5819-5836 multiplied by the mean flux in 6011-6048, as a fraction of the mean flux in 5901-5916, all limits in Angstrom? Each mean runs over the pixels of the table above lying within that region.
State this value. 9.9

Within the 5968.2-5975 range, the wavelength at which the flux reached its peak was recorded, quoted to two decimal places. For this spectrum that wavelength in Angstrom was 5970.22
